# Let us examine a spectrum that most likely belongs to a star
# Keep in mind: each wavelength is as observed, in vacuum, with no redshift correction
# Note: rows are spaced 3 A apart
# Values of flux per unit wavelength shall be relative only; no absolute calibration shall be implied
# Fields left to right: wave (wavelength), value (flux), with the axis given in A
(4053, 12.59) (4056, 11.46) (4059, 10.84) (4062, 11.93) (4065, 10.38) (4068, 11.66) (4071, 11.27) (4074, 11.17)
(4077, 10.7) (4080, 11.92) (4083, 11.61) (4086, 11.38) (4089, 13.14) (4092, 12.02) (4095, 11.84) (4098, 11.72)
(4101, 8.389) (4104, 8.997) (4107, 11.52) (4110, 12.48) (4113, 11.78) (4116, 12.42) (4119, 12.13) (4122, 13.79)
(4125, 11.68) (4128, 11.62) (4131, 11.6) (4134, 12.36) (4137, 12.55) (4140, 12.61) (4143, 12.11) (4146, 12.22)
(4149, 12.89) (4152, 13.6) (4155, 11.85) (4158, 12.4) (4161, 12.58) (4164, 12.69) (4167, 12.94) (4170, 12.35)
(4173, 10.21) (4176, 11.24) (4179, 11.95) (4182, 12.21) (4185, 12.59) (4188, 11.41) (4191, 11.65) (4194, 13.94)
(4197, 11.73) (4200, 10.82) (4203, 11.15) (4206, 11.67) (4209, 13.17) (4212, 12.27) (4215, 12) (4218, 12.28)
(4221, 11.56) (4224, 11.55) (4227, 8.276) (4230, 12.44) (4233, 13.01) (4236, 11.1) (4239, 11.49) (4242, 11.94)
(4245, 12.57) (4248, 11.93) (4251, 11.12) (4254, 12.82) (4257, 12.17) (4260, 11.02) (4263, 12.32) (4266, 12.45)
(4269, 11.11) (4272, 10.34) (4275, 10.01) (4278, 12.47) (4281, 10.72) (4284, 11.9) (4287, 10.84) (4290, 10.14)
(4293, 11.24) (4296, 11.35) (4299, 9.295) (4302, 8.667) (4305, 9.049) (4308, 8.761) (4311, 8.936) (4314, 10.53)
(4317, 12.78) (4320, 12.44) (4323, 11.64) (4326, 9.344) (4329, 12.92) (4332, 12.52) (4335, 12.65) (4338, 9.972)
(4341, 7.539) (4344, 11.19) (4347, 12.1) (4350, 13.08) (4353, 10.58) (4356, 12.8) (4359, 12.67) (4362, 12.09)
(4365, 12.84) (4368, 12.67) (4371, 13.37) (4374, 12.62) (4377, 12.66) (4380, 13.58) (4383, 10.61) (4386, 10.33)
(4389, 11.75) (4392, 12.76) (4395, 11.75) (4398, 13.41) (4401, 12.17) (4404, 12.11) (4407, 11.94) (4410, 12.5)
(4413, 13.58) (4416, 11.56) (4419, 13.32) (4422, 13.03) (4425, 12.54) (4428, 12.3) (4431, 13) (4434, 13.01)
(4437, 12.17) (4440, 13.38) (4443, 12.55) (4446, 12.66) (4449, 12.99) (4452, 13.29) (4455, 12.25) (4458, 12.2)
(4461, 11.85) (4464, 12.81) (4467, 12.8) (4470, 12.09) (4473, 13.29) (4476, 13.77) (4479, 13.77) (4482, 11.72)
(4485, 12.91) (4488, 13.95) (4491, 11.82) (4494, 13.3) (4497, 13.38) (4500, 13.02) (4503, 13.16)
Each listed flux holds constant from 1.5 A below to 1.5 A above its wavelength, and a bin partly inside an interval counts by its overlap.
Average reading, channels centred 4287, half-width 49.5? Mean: 11.2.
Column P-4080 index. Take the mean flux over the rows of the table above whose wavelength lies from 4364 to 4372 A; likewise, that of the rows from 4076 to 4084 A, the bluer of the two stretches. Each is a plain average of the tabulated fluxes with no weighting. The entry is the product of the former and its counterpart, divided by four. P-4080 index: 37.0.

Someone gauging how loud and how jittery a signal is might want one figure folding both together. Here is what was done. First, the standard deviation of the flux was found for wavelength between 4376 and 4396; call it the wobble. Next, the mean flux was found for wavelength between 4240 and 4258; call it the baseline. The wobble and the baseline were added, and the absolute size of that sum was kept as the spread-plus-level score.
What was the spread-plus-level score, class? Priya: 13.2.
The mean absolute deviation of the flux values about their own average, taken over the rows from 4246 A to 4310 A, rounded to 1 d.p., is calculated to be 1.0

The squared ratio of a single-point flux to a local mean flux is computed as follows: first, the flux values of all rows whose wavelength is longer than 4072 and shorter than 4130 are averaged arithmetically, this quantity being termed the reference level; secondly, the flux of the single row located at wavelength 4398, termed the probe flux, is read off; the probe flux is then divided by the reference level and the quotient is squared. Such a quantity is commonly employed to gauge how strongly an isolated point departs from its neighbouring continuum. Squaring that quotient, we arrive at 1.34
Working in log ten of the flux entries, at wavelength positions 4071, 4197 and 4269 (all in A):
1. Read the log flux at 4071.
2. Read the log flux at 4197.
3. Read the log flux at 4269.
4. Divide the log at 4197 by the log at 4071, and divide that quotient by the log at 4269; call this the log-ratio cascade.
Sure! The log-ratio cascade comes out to 0.97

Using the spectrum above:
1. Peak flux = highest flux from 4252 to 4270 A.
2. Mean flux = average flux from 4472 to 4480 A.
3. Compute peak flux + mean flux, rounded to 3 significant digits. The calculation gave 26.4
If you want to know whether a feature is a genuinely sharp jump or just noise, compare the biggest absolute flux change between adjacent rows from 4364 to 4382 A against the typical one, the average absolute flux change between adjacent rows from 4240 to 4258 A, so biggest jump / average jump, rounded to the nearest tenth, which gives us 1.0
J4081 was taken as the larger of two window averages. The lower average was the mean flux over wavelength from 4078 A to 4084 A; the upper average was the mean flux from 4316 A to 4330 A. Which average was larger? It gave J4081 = 11.8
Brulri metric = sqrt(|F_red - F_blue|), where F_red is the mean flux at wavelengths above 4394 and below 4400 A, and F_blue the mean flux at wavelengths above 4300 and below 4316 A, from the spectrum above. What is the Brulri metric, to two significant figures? 1.8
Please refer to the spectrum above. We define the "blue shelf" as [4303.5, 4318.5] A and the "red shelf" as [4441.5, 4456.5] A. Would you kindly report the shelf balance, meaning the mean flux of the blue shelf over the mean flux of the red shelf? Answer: 0.79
